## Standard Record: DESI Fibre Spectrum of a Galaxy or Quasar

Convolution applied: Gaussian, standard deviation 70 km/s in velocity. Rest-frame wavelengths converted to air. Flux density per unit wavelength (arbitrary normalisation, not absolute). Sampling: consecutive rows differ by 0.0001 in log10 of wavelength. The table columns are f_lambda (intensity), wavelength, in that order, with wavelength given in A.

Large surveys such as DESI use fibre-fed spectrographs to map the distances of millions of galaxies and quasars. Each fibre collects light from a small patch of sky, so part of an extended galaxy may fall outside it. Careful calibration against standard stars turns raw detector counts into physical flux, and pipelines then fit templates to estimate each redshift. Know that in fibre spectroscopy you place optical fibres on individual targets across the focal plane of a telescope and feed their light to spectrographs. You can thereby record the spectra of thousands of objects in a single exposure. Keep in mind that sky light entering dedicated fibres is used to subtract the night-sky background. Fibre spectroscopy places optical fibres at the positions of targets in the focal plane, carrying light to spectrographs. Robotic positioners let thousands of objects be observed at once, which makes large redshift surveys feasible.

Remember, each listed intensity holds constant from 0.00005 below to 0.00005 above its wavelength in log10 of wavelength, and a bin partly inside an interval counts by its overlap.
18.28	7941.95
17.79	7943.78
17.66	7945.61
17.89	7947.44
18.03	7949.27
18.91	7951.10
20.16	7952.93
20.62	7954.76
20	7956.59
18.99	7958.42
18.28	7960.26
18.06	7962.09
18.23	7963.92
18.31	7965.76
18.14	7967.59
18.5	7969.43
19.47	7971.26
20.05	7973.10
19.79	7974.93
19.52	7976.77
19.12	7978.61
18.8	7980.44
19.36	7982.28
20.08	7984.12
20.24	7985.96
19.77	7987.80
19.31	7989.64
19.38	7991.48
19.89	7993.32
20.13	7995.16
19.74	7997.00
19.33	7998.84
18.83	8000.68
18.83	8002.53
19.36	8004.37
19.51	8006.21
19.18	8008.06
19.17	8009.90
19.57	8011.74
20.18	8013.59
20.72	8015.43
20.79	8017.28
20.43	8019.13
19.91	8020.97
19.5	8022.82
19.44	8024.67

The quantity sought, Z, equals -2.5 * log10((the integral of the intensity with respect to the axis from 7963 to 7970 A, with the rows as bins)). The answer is -5.27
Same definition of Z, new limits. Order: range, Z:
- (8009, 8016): -5.36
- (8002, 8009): -5.32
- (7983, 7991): -5.50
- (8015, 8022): -5.39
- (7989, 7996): -5.35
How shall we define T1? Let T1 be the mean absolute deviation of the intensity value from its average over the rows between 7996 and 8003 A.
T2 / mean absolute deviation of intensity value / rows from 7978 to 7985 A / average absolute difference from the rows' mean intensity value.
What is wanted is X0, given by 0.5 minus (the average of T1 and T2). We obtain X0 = 0.134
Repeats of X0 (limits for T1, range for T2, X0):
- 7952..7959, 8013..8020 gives 0.149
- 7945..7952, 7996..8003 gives 0.127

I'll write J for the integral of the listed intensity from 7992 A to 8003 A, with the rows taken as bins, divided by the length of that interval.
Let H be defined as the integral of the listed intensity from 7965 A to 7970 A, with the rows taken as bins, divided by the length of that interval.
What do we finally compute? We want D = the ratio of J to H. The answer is 1.06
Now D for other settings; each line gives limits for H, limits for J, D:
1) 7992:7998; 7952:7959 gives 1.01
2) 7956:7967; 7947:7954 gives 1.01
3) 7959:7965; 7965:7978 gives 1.05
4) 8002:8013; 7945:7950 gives 0.92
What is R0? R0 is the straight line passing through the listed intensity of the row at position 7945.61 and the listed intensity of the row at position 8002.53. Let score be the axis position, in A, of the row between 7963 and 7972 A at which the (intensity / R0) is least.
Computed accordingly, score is 7967.59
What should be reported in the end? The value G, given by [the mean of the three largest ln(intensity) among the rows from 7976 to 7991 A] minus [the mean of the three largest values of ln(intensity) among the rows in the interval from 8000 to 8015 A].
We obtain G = 0.014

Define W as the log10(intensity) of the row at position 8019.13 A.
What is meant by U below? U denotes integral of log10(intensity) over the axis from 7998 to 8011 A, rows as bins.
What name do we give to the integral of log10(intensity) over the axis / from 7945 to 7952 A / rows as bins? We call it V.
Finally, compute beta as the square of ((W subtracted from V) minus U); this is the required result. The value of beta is 84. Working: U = 17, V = 8.8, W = 1.31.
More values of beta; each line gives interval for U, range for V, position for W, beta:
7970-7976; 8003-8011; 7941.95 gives 2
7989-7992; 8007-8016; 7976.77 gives 42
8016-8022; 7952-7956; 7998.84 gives 15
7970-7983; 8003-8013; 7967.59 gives 26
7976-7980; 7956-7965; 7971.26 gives 25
